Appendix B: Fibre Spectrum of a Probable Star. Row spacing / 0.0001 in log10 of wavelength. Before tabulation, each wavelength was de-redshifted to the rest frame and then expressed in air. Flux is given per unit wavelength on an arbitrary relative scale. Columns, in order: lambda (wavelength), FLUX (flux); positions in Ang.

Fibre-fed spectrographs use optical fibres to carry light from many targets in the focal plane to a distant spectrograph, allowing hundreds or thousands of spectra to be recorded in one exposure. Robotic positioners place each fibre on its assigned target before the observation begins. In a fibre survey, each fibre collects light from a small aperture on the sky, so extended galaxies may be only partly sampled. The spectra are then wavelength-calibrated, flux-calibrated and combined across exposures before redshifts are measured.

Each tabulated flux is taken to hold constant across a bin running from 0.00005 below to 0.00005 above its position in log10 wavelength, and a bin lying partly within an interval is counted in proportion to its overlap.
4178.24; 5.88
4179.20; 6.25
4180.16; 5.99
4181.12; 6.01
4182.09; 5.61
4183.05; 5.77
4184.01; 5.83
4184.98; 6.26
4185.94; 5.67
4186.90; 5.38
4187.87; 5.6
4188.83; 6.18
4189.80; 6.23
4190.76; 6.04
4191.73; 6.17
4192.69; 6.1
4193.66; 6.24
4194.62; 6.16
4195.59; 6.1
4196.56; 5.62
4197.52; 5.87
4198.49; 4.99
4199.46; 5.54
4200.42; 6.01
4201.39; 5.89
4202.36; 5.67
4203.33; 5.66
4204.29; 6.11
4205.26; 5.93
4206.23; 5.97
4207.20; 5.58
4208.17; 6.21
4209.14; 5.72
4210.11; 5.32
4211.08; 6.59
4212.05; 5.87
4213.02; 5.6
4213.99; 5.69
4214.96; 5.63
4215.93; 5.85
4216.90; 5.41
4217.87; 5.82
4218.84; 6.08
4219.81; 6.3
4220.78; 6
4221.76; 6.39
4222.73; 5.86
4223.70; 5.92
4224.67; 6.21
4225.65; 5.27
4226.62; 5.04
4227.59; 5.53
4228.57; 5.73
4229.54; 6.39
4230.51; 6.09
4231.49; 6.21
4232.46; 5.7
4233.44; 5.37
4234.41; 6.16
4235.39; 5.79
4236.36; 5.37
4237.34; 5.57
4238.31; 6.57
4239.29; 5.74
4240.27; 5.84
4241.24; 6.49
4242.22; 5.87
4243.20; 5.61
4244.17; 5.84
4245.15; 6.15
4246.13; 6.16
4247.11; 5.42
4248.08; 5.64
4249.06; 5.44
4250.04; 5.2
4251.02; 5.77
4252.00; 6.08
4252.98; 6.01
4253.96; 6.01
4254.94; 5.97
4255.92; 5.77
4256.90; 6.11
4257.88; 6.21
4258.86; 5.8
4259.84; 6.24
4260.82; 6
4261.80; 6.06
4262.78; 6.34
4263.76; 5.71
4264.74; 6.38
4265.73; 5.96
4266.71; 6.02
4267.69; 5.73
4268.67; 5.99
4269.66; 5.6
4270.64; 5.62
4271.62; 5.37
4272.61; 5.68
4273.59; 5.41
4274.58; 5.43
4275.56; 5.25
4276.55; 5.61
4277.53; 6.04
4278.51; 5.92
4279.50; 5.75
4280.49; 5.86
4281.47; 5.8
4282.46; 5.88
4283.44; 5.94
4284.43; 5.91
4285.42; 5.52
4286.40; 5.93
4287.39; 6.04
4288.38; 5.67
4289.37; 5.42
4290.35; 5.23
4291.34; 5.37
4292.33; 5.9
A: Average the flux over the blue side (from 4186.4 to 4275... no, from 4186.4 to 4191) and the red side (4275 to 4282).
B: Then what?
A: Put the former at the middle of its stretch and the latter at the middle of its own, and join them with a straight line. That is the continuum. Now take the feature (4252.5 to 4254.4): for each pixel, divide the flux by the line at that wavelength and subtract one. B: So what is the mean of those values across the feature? 0.039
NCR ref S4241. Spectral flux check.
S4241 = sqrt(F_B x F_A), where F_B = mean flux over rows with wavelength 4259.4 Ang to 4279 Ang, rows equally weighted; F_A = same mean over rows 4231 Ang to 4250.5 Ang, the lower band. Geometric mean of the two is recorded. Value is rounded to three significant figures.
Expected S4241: 5.81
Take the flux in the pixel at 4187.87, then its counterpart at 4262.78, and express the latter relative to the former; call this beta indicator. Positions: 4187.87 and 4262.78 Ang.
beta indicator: 1.13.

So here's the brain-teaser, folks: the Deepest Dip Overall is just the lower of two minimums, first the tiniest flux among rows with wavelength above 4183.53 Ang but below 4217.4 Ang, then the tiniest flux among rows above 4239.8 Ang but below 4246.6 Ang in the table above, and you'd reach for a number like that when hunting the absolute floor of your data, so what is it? 4.99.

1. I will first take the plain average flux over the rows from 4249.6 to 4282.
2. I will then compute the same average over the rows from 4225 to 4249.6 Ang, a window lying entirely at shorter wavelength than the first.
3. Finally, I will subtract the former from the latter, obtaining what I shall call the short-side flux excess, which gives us -0.04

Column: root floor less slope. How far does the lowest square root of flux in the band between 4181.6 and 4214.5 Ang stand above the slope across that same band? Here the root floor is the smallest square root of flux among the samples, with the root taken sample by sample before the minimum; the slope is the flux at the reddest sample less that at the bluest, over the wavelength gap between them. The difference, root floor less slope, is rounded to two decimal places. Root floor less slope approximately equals 2.23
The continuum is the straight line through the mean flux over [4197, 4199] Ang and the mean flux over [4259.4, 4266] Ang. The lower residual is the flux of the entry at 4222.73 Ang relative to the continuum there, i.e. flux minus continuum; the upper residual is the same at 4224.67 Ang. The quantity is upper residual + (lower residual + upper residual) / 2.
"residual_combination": 0.8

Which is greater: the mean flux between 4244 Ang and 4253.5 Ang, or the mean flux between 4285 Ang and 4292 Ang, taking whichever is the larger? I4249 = 5.77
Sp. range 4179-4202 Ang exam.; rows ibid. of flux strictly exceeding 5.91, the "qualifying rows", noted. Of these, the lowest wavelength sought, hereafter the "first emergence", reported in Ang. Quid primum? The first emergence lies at 4179.20 Ang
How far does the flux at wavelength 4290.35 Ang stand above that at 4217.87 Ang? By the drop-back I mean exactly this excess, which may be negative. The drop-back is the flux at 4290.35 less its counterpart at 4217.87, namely -0.6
